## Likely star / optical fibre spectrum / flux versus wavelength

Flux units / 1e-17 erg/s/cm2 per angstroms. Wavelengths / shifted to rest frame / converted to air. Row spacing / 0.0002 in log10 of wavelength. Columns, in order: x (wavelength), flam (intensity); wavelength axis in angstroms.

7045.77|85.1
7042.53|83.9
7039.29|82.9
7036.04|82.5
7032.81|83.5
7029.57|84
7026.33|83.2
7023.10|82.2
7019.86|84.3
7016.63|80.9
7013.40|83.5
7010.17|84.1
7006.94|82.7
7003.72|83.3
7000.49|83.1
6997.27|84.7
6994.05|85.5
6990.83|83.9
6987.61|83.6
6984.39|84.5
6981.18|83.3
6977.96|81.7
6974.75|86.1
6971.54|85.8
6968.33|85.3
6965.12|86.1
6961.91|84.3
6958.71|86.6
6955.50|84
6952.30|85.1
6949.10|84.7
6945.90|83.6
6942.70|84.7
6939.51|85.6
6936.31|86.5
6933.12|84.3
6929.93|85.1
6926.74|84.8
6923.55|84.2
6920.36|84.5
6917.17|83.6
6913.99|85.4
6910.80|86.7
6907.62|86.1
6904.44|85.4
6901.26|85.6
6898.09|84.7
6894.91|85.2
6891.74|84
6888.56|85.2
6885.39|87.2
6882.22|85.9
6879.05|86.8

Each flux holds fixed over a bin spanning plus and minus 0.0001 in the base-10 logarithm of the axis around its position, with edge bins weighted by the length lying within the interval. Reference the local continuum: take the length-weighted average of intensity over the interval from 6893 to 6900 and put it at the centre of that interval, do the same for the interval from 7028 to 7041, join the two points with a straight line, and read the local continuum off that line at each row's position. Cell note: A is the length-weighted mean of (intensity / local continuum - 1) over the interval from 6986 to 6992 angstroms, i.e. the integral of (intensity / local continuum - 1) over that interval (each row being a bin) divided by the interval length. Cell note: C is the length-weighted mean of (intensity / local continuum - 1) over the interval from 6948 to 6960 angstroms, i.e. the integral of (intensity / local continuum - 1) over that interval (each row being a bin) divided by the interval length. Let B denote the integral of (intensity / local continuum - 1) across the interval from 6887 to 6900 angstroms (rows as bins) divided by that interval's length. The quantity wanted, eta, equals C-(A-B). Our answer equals 0.0072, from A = -0.001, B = -0.003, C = 0.009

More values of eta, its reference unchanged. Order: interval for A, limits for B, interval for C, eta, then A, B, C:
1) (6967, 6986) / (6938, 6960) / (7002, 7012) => -0.0018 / 0.005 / 0.006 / -0.003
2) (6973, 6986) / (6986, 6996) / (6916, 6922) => -0.0009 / 0.000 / 0.007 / -0.008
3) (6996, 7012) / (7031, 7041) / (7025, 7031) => 0.0017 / -0.001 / -0.003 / 0.003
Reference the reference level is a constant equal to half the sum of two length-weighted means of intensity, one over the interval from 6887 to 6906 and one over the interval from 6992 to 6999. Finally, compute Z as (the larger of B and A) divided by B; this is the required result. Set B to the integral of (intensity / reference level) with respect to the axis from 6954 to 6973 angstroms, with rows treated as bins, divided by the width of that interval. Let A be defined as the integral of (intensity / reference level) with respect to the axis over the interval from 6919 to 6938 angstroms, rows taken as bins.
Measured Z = 18.9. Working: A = 19.0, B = 1.00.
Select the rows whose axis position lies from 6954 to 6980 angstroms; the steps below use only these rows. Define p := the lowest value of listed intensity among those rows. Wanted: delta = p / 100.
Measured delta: 0.817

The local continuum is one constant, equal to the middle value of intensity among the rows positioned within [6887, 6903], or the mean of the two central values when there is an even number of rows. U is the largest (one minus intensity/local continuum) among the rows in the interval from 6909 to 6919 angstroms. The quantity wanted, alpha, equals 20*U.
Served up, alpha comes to 0.4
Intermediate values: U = 0.019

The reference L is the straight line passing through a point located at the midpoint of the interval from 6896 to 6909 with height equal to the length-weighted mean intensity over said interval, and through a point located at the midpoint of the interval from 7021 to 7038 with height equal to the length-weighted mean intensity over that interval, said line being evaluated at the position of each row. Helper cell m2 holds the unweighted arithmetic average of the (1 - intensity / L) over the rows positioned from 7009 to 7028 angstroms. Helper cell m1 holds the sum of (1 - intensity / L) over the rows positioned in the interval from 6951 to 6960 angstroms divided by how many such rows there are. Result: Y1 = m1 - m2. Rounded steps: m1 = -0.009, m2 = 0.003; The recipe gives -0.0122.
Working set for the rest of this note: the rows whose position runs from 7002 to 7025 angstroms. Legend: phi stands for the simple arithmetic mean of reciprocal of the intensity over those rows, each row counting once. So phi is 0.0121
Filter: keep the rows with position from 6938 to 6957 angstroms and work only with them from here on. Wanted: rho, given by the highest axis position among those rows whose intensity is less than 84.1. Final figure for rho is 6955.50 angstroms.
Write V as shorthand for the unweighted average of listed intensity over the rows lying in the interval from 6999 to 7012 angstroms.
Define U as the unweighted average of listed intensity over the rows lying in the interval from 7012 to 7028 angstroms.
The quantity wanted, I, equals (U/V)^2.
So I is 0.99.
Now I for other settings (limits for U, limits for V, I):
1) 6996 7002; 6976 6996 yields 1.00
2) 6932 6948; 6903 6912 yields 0.97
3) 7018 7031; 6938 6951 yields 0.97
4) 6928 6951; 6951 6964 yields 1.00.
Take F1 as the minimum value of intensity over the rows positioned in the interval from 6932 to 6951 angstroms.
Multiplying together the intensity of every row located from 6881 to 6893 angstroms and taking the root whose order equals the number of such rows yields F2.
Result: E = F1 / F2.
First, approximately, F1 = 83.6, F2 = 85.6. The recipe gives 0.977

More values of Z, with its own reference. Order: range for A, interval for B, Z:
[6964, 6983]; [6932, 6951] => 18.9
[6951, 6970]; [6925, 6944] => 19.0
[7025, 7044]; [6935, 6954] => 18.6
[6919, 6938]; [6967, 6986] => 19.1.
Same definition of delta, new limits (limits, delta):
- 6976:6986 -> 0.817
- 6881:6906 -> 0.840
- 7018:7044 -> 0.822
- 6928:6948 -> 0.836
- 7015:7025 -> 0.809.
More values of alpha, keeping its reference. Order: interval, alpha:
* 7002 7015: 0.6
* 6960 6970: 0.2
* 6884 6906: 0.3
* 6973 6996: 0.8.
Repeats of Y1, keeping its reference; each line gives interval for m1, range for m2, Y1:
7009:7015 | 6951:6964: 0.0021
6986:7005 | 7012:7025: -0.0104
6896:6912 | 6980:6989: -0.0048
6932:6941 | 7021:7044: -0.0058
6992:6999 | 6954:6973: -0.0043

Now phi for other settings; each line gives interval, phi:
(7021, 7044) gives 0.0120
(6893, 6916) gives 0.0117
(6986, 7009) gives 0.0119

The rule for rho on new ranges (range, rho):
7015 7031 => 7029.57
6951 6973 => 6955.50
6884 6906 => 6891.74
